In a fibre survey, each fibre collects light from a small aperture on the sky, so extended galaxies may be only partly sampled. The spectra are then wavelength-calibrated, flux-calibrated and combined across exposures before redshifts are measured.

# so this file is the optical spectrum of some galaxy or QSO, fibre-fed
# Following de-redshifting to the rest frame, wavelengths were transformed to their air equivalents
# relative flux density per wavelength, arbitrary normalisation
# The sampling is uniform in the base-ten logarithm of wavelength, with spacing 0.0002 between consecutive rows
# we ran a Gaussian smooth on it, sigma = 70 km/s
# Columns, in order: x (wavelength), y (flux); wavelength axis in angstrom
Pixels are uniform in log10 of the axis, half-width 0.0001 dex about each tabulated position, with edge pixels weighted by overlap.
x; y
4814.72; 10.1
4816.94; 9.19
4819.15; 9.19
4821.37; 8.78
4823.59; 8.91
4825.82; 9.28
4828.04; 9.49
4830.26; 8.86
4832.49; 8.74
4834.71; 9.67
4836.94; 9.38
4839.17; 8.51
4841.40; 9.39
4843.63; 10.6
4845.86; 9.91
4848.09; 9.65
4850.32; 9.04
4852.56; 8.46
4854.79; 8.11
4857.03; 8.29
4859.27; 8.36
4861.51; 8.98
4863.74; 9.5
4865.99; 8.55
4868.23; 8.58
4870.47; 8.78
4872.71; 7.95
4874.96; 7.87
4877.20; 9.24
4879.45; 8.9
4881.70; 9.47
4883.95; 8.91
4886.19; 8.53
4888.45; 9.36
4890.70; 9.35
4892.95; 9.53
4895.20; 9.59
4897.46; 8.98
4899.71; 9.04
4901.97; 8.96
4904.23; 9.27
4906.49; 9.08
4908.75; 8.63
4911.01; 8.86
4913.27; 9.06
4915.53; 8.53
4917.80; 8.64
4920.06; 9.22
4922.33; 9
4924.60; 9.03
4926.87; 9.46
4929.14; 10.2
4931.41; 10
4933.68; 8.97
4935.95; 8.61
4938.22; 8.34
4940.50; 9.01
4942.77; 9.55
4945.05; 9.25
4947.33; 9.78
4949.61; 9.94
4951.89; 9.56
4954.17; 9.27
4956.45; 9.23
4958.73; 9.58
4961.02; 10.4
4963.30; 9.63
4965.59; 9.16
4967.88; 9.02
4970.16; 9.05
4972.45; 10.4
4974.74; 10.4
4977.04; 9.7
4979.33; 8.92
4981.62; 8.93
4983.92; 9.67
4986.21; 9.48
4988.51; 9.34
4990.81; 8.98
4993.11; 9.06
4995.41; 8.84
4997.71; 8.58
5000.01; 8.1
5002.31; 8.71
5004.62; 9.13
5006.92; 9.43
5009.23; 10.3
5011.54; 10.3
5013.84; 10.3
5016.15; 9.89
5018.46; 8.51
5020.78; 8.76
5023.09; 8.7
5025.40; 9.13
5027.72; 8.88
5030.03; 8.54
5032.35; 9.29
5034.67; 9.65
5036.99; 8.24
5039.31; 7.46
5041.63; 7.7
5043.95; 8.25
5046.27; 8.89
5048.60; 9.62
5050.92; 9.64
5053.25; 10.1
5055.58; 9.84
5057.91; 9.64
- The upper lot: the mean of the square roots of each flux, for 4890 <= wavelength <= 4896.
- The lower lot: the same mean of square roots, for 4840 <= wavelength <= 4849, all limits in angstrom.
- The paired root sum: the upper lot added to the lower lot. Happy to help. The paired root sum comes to 6.22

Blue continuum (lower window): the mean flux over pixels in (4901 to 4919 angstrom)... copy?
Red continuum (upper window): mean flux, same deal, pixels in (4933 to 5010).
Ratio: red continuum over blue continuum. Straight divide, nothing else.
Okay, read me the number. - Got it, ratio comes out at 1.05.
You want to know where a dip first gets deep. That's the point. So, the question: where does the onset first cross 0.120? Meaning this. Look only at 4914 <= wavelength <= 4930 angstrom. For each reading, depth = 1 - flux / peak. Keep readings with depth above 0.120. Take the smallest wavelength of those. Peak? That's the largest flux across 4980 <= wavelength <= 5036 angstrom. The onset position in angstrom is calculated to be 4915.53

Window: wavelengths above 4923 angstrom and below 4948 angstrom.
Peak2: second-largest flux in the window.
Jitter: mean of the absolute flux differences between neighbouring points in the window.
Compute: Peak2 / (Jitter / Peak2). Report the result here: 197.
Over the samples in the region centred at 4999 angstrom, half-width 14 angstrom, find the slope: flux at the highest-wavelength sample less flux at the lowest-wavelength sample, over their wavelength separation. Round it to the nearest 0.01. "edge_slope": 0.03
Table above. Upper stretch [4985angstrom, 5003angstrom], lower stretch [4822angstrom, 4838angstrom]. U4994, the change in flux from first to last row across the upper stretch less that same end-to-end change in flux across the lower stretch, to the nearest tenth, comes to -1.2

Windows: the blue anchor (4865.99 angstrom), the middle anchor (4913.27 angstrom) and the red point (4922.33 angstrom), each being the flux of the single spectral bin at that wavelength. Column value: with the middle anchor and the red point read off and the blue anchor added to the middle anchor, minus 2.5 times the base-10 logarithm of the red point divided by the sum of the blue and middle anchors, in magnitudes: 0.729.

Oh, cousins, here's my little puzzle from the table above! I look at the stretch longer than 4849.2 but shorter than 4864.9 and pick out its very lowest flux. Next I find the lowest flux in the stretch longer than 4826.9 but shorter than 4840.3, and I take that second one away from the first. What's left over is -0.40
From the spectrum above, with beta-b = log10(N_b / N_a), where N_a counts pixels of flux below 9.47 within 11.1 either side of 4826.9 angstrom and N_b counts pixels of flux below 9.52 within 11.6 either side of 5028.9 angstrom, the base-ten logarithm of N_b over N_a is 0.05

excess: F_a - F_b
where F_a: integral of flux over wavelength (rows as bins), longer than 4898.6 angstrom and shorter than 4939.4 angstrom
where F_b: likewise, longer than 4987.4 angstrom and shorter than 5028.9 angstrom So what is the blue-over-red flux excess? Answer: -11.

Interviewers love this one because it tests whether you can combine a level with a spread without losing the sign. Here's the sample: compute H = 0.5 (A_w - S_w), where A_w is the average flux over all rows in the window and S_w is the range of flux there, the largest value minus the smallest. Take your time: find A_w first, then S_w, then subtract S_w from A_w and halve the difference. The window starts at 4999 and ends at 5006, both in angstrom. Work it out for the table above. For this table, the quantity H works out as 3.8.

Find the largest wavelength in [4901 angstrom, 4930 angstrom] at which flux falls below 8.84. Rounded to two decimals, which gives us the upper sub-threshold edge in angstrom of 4917.80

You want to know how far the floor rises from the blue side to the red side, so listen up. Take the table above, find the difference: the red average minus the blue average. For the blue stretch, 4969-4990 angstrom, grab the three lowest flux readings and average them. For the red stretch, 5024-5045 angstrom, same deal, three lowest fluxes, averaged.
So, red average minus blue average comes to -1.17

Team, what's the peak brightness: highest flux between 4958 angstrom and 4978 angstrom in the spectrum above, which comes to 10.4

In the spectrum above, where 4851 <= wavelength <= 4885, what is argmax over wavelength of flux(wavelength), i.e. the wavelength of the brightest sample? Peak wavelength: 4863.74 angstrom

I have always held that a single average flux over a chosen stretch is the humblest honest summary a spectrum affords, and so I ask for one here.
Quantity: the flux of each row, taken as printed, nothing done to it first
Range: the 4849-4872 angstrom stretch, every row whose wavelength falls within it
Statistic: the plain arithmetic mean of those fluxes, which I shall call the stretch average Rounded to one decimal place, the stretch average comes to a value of 8.7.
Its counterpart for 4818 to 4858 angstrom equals 9.1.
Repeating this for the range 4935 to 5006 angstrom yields 9.3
